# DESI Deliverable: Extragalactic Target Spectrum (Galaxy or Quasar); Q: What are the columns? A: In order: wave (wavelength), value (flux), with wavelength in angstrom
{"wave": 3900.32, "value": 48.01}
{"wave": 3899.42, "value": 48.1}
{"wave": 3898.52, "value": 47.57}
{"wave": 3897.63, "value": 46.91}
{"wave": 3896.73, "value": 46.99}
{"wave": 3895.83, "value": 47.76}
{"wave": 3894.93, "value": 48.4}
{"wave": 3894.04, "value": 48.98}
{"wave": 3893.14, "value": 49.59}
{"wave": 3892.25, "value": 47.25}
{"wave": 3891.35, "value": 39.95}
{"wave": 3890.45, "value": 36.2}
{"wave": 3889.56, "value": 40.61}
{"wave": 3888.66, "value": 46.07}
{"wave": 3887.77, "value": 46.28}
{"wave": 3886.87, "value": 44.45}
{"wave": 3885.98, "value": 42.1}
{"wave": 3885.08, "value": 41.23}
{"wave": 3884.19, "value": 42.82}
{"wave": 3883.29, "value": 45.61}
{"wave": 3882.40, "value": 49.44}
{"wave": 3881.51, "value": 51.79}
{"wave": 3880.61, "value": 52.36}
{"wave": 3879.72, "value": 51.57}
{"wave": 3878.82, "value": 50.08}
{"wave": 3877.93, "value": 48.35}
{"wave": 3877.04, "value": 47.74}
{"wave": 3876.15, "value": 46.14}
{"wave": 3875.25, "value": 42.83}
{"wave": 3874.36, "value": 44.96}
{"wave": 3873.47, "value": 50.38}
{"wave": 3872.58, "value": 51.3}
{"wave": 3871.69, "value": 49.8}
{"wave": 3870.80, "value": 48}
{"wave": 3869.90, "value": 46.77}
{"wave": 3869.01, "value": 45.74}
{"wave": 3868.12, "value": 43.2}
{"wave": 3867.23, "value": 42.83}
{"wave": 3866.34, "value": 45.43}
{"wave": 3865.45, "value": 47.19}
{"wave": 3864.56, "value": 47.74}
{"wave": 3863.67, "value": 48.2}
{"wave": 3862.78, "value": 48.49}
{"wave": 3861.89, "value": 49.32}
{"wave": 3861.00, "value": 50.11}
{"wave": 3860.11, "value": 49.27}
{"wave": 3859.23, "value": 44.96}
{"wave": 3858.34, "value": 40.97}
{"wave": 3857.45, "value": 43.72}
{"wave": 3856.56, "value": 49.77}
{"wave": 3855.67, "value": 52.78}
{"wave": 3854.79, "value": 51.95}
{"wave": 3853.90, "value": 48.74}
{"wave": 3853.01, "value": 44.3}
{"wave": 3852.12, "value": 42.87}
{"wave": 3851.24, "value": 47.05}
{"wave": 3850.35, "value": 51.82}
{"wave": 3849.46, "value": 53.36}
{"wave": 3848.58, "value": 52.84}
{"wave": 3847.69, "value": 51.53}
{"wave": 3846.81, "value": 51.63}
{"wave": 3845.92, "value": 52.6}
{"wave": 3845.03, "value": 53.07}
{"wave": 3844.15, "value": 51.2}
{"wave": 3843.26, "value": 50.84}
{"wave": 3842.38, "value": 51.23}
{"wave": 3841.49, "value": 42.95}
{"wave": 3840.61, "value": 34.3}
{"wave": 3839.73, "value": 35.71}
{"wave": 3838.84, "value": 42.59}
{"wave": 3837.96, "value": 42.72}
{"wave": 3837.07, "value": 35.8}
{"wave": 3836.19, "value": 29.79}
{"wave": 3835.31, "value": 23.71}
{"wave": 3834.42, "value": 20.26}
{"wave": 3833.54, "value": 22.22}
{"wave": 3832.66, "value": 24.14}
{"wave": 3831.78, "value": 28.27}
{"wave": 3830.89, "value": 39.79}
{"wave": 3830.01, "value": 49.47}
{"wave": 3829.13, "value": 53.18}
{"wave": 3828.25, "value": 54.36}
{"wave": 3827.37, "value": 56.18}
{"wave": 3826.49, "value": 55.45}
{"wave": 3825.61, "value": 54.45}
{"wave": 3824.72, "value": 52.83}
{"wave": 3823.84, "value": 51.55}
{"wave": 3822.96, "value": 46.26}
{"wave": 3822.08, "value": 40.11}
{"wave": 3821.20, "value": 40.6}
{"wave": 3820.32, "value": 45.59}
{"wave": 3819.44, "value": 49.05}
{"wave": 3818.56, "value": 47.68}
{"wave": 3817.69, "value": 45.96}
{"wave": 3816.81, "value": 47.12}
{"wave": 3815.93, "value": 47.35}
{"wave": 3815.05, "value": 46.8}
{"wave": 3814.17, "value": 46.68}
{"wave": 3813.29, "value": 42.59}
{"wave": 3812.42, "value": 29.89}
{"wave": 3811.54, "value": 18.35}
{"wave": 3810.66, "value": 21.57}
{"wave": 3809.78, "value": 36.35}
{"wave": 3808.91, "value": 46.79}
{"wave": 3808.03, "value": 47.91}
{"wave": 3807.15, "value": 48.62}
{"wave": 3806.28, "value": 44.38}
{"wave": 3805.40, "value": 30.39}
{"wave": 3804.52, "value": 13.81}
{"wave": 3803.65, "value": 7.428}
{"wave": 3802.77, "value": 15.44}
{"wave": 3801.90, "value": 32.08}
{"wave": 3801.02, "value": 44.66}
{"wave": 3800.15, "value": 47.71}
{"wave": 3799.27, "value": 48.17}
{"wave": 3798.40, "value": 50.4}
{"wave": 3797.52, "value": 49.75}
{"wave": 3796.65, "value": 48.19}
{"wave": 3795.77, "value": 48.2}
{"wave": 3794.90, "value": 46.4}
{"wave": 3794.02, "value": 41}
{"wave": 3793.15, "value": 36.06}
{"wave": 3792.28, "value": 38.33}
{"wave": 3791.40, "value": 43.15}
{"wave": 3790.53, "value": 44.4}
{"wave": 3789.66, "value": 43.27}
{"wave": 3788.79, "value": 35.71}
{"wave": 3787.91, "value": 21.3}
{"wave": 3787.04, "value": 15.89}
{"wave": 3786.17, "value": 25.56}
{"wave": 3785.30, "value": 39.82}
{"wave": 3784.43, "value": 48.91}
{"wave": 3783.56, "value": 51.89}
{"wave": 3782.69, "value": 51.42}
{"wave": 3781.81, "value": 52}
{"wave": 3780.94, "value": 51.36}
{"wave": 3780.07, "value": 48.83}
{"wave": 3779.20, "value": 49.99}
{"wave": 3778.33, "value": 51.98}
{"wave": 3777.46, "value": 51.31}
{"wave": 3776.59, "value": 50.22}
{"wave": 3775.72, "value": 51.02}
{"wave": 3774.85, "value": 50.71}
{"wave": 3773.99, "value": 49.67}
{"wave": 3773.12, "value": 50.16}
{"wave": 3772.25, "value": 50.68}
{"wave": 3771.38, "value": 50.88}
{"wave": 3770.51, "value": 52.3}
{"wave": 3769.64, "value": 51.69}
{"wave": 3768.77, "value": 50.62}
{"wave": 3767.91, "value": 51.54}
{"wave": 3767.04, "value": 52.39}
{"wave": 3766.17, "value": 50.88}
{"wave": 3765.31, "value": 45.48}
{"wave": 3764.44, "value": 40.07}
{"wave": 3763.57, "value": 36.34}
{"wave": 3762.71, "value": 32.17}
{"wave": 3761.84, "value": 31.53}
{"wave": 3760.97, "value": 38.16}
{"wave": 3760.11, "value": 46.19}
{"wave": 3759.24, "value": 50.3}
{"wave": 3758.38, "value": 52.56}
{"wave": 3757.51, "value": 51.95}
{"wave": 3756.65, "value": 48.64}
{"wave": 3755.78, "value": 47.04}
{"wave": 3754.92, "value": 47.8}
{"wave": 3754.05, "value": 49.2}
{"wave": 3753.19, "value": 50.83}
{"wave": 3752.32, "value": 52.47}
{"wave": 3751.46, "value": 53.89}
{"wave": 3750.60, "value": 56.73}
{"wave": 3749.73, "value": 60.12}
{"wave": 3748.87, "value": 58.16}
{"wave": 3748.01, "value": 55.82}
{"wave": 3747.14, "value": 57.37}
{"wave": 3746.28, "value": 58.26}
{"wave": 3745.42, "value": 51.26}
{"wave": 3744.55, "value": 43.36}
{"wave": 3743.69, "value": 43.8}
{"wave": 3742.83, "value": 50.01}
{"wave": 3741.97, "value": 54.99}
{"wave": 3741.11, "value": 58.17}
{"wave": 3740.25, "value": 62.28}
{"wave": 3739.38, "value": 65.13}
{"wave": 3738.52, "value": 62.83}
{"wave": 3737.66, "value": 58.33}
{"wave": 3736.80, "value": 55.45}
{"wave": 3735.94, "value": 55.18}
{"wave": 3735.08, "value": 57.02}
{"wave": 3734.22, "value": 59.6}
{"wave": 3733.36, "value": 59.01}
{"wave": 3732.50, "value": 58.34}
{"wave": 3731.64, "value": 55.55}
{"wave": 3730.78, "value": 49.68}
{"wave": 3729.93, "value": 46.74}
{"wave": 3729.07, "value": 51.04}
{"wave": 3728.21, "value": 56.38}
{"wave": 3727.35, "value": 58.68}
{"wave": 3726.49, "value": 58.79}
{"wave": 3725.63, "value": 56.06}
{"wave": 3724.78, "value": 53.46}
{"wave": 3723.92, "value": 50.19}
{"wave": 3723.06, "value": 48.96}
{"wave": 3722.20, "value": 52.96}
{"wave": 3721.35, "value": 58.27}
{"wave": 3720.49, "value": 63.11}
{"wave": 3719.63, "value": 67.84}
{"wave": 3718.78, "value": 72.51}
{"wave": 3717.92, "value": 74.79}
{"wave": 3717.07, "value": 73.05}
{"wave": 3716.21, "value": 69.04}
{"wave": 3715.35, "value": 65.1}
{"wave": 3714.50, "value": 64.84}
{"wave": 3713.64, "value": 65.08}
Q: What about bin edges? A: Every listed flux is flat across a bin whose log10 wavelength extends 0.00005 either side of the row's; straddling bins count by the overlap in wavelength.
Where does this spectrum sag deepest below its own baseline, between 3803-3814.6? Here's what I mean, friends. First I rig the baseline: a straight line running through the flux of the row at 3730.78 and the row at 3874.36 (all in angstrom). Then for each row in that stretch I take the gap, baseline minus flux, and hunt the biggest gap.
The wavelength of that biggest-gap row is 3803.65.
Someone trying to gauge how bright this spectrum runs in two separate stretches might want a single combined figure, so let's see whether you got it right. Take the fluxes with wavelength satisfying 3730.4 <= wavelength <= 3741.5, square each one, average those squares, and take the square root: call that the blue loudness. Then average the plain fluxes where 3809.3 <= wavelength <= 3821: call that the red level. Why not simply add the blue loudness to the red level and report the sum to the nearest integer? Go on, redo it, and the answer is 99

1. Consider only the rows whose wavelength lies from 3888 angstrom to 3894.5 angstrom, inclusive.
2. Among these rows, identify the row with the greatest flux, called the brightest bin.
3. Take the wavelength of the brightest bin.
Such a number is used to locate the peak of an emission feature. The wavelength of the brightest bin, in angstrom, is 3893.14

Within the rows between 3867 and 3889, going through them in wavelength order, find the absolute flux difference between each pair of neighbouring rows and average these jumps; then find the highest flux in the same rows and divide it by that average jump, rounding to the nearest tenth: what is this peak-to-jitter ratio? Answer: 29.3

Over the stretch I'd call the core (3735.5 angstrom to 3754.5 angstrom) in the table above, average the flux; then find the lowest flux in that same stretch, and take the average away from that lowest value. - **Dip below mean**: -12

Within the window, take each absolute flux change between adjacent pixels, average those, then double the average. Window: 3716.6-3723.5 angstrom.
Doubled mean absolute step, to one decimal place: 7.9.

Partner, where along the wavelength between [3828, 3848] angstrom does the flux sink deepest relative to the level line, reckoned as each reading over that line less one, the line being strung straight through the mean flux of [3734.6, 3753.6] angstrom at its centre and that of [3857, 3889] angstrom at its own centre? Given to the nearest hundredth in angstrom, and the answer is 3834.42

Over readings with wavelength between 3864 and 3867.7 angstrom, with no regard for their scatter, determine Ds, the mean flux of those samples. 46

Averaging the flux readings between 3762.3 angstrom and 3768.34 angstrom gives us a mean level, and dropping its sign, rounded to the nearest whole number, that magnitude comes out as 44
